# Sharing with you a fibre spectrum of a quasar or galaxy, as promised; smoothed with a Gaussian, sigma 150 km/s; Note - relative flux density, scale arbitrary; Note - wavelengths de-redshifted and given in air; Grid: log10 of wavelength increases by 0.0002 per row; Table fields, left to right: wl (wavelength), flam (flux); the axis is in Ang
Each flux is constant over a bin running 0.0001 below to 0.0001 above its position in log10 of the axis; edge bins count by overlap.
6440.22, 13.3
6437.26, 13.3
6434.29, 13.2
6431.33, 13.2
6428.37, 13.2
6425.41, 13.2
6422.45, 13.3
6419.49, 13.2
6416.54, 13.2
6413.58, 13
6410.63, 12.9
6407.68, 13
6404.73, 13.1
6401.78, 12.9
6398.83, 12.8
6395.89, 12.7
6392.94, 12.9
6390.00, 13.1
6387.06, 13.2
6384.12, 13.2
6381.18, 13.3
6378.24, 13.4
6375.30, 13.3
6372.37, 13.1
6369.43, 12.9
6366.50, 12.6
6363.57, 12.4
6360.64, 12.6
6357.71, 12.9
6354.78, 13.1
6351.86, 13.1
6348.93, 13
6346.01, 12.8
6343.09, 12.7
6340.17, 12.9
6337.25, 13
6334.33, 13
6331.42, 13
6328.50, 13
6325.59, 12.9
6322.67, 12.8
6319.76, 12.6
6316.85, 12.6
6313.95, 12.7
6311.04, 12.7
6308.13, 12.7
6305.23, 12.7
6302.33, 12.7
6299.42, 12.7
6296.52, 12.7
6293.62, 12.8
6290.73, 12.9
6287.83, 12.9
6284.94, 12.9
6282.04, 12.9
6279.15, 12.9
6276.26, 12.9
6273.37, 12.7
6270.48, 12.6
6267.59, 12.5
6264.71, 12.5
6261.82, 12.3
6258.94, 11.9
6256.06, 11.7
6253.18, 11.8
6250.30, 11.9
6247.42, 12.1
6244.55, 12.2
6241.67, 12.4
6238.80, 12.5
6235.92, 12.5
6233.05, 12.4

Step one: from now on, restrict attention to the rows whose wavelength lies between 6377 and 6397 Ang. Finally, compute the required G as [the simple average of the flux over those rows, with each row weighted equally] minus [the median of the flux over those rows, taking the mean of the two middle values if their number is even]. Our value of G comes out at -0.09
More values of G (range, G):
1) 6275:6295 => -0.01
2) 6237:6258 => -0.01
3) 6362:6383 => -0.10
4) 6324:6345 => -0.07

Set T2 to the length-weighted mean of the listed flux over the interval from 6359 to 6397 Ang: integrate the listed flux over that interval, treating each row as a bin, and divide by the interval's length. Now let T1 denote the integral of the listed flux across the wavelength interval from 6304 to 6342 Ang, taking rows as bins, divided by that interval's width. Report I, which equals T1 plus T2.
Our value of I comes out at 25.8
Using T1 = 12.82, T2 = 13.0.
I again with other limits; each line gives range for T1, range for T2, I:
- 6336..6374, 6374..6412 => 25.9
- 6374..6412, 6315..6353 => 25.9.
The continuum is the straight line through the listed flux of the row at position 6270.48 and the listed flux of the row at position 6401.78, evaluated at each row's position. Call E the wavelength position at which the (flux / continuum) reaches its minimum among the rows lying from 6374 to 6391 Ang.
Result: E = 6390.00 Ang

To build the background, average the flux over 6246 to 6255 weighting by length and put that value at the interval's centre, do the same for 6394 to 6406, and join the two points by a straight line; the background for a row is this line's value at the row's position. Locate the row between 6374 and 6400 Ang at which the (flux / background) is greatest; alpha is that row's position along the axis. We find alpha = 6378.24 Ang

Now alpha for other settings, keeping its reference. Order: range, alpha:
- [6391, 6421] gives 6416.54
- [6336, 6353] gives 6351.86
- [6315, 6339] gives 6328.50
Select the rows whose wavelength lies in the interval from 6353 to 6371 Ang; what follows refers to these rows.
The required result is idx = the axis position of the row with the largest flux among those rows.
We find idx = 6354.78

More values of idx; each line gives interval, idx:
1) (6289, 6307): 6290.73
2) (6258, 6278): 6276.26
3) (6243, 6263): 6261.82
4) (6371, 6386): 6378.24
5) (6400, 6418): 6416.54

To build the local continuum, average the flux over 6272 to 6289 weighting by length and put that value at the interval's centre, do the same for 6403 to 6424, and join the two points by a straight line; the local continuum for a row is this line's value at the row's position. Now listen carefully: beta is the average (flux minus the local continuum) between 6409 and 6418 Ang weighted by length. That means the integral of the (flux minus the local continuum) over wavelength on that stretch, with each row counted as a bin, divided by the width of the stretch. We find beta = -0.06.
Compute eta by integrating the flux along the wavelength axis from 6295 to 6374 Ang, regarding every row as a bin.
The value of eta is 1012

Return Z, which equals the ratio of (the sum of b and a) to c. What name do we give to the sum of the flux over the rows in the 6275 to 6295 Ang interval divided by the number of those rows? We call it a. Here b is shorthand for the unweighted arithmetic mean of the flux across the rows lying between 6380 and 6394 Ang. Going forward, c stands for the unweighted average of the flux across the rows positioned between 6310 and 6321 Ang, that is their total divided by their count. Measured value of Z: 2.06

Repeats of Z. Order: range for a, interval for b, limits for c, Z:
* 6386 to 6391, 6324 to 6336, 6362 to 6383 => 2.01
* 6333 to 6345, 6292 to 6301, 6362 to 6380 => 1.98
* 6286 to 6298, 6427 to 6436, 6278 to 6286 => 2.02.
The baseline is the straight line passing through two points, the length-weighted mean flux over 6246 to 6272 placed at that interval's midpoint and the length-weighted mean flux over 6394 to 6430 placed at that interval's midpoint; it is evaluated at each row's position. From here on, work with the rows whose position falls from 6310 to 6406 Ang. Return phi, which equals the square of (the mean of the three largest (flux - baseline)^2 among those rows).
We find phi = 0.060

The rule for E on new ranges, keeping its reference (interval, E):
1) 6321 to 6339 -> 6322.67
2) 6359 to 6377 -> 6363.57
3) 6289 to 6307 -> 6305.23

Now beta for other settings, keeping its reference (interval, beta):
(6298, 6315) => -0.21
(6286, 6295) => -0.02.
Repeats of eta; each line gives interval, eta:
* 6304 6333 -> 370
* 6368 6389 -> 277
